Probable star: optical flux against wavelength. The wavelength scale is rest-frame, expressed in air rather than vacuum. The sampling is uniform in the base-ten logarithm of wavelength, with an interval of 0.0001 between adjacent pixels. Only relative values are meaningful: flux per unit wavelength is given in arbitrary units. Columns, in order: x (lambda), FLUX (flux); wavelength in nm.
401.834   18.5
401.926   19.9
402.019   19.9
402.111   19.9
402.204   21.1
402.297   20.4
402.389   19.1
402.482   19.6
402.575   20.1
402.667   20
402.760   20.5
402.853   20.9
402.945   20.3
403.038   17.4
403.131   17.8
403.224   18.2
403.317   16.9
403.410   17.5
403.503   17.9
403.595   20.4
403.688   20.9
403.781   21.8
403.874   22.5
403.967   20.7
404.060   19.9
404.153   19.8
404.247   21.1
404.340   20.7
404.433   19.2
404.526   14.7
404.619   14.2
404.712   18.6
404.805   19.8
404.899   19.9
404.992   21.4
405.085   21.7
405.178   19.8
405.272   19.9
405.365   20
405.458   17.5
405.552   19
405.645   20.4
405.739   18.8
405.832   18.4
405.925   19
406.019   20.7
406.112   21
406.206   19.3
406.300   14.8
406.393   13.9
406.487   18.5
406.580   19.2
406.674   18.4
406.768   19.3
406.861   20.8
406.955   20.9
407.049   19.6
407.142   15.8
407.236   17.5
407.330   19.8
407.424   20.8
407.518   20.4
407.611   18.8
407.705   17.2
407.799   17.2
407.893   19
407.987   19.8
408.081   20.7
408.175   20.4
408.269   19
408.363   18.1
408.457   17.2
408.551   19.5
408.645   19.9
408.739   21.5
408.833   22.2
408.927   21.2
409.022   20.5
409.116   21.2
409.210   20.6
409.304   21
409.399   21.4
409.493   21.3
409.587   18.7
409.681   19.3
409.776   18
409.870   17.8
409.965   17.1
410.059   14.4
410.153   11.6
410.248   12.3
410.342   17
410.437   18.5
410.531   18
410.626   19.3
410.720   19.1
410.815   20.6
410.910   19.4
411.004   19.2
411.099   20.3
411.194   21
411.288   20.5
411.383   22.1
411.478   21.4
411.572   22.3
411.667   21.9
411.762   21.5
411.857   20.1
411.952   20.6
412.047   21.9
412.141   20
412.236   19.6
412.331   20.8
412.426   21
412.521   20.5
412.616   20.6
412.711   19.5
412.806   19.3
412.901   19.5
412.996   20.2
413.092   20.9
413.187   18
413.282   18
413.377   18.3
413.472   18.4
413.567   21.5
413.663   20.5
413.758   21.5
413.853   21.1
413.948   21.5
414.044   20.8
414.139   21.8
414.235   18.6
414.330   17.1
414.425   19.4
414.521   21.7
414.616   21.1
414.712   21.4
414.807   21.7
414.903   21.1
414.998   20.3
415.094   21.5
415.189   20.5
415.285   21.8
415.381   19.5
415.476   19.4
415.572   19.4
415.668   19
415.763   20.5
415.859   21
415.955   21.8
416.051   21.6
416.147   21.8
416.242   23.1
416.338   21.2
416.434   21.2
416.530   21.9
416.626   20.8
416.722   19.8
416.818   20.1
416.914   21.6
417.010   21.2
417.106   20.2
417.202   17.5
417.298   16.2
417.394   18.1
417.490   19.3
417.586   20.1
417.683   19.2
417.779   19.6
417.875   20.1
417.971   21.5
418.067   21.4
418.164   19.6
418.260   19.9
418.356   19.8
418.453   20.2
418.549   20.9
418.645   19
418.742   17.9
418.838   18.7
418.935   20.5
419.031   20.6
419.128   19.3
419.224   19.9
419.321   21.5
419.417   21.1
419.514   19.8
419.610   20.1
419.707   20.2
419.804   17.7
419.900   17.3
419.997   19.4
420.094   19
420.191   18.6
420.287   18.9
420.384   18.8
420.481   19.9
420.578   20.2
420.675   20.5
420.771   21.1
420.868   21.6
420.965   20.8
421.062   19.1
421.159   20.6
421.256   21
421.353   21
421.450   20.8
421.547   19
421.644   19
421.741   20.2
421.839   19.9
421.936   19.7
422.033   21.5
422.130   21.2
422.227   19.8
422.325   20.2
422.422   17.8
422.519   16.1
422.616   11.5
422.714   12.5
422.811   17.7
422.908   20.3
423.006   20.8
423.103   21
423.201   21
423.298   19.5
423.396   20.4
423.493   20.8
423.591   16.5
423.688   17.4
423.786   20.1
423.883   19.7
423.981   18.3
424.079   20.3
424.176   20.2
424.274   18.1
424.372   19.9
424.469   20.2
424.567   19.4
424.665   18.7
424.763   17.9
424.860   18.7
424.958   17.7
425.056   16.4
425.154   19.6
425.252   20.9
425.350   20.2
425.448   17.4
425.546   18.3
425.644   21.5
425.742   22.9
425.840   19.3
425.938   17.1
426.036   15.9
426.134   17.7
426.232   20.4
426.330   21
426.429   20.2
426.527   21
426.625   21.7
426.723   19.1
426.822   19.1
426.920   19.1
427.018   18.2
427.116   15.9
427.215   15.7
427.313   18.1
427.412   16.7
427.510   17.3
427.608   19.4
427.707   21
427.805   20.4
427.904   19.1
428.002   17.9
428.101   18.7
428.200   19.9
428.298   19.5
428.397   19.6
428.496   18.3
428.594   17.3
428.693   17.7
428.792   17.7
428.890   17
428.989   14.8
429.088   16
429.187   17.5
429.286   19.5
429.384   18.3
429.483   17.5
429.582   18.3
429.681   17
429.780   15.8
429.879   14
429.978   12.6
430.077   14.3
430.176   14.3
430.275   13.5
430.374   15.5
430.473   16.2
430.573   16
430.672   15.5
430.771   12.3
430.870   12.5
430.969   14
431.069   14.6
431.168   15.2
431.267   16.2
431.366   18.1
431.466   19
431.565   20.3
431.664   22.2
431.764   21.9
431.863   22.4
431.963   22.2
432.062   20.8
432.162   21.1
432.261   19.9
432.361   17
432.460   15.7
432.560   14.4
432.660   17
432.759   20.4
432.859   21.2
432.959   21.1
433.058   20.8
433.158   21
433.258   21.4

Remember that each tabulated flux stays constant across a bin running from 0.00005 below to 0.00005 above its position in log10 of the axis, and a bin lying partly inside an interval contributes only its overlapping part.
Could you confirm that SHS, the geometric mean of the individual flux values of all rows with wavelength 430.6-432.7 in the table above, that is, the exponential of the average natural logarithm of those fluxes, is 17.4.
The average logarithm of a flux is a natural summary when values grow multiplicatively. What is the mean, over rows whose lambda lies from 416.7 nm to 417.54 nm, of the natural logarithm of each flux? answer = 2.96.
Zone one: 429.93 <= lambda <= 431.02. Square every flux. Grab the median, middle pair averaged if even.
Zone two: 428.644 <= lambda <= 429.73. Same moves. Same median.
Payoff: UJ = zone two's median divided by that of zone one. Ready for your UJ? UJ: 1.50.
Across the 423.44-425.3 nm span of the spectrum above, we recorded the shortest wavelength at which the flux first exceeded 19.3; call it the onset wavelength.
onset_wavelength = 423.493 nm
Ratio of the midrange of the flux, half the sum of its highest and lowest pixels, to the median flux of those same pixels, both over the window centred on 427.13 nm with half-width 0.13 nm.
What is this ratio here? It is 1.066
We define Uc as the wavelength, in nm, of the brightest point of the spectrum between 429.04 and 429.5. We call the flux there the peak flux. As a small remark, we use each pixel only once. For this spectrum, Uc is 429.286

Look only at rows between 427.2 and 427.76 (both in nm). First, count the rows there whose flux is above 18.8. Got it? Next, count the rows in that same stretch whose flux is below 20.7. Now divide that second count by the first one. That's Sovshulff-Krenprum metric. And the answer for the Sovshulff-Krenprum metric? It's 2.5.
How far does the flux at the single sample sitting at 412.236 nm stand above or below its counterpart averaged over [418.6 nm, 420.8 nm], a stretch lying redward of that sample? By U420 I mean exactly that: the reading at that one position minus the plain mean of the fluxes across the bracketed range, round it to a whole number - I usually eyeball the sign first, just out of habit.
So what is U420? 0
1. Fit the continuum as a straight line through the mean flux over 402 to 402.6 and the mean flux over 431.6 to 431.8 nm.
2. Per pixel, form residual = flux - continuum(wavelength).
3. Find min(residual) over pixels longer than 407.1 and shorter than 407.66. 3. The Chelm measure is -4.5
